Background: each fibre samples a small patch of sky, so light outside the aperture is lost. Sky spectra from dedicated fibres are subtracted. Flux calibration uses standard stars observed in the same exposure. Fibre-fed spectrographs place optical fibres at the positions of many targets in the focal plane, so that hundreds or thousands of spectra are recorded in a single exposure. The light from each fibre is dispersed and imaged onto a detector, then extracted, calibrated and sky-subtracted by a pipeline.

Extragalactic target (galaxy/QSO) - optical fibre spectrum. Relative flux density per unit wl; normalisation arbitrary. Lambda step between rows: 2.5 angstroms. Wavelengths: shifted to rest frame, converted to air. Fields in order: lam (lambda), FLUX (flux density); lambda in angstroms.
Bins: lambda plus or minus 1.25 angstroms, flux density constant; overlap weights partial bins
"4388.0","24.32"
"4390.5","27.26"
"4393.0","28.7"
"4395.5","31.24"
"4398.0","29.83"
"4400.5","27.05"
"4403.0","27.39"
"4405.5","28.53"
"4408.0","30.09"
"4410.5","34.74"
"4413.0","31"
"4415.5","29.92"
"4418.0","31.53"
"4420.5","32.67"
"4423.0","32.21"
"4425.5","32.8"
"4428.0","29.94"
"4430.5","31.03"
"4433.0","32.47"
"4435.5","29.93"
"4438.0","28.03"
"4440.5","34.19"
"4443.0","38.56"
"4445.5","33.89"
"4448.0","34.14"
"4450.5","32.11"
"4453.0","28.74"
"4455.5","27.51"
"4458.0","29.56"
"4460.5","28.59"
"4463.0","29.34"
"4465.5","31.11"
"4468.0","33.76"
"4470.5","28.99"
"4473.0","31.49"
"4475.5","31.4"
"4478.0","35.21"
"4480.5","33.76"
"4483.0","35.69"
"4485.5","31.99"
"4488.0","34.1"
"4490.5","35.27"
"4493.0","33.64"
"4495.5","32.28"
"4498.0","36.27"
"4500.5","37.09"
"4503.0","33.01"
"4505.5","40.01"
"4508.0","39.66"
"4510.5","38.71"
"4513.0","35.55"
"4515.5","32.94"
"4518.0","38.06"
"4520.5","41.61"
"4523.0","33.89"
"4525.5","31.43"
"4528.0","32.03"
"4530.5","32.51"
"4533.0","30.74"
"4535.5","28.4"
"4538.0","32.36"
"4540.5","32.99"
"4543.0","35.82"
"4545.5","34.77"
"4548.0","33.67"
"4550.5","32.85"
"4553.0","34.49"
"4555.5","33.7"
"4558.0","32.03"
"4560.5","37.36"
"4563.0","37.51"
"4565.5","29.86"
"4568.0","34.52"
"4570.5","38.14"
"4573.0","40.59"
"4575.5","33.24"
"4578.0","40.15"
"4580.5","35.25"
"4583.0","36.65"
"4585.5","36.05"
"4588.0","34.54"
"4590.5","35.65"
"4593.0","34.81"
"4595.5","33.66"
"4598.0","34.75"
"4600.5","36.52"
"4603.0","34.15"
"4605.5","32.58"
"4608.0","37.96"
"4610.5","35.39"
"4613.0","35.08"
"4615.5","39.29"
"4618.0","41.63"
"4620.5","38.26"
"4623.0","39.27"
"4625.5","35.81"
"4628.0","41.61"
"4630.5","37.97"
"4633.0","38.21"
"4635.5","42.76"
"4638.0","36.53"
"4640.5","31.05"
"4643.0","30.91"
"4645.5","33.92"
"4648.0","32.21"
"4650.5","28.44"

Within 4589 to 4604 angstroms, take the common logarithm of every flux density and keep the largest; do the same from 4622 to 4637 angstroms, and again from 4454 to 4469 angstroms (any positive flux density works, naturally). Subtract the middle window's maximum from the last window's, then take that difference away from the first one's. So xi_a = 1.67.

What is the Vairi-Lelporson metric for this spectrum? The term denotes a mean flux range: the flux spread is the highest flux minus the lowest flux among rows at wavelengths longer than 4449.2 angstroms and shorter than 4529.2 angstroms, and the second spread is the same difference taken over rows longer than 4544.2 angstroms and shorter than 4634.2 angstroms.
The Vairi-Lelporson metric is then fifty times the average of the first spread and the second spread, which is 647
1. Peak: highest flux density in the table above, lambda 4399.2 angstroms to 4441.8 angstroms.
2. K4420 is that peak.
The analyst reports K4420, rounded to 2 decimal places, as 34.74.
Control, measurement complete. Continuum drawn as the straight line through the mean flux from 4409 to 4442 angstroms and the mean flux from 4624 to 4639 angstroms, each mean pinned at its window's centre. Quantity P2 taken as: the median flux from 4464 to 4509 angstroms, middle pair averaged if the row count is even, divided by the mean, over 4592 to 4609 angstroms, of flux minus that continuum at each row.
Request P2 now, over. -12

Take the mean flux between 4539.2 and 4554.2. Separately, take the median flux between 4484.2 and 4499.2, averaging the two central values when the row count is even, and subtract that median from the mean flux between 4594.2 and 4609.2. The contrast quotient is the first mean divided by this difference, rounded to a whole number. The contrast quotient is 32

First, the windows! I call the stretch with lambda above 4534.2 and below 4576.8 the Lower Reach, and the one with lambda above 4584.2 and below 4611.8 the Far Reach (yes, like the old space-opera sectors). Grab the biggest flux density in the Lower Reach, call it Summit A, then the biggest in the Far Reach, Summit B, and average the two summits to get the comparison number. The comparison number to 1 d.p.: 39.3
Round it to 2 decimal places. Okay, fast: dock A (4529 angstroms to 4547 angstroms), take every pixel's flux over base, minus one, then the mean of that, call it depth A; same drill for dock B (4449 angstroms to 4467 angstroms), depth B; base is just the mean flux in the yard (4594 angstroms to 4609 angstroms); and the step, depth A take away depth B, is 0.08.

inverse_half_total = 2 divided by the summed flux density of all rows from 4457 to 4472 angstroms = 0.0110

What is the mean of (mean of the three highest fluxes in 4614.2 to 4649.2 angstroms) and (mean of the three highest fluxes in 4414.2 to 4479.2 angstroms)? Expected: 39.0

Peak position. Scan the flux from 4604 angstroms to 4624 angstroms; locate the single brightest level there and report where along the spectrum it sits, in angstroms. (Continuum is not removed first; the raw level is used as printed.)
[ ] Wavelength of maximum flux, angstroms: 4618.0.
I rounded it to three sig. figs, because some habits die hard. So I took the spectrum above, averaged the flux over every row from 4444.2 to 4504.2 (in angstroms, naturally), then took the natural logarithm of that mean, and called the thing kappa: 3.48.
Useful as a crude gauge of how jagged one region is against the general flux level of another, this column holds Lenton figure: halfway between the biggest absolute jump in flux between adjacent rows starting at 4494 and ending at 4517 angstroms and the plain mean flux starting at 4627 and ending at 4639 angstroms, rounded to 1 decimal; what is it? 23.2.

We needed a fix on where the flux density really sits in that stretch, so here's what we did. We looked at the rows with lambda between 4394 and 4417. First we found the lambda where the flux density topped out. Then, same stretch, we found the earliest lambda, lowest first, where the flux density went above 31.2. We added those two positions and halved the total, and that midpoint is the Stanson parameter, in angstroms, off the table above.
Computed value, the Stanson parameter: 4403.0 angstroms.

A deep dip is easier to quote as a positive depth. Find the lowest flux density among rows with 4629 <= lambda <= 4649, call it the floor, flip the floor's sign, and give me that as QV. -30.9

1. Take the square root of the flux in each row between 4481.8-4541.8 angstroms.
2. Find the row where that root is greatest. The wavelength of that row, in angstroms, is 4520.5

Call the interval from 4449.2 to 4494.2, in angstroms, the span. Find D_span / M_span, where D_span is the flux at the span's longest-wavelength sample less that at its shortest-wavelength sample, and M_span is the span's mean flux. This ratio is 0.05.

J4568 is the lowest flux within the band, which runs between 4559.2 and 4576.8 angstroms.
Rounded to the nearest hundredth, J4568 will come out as 29.86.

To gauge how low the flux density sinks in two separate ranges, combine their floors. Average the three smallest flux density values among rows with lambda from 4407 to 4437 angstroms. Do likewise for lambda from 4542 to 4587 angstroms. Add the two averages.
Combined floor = 62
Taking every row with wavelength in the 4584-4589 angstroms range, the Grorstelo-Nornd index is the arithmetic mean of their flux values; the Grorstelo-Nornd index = 35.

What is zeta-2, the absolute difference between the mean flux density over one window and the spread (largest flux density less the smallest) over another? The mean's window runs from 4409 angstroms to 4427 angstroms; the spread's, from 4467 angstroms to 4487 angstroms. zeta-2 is 25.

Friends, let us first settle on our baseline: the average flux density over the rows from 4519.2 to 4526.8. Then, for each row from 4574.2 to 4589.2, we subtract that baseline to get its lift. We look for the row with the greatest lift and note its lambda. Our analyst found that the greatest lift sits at 4578.0 angstroms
